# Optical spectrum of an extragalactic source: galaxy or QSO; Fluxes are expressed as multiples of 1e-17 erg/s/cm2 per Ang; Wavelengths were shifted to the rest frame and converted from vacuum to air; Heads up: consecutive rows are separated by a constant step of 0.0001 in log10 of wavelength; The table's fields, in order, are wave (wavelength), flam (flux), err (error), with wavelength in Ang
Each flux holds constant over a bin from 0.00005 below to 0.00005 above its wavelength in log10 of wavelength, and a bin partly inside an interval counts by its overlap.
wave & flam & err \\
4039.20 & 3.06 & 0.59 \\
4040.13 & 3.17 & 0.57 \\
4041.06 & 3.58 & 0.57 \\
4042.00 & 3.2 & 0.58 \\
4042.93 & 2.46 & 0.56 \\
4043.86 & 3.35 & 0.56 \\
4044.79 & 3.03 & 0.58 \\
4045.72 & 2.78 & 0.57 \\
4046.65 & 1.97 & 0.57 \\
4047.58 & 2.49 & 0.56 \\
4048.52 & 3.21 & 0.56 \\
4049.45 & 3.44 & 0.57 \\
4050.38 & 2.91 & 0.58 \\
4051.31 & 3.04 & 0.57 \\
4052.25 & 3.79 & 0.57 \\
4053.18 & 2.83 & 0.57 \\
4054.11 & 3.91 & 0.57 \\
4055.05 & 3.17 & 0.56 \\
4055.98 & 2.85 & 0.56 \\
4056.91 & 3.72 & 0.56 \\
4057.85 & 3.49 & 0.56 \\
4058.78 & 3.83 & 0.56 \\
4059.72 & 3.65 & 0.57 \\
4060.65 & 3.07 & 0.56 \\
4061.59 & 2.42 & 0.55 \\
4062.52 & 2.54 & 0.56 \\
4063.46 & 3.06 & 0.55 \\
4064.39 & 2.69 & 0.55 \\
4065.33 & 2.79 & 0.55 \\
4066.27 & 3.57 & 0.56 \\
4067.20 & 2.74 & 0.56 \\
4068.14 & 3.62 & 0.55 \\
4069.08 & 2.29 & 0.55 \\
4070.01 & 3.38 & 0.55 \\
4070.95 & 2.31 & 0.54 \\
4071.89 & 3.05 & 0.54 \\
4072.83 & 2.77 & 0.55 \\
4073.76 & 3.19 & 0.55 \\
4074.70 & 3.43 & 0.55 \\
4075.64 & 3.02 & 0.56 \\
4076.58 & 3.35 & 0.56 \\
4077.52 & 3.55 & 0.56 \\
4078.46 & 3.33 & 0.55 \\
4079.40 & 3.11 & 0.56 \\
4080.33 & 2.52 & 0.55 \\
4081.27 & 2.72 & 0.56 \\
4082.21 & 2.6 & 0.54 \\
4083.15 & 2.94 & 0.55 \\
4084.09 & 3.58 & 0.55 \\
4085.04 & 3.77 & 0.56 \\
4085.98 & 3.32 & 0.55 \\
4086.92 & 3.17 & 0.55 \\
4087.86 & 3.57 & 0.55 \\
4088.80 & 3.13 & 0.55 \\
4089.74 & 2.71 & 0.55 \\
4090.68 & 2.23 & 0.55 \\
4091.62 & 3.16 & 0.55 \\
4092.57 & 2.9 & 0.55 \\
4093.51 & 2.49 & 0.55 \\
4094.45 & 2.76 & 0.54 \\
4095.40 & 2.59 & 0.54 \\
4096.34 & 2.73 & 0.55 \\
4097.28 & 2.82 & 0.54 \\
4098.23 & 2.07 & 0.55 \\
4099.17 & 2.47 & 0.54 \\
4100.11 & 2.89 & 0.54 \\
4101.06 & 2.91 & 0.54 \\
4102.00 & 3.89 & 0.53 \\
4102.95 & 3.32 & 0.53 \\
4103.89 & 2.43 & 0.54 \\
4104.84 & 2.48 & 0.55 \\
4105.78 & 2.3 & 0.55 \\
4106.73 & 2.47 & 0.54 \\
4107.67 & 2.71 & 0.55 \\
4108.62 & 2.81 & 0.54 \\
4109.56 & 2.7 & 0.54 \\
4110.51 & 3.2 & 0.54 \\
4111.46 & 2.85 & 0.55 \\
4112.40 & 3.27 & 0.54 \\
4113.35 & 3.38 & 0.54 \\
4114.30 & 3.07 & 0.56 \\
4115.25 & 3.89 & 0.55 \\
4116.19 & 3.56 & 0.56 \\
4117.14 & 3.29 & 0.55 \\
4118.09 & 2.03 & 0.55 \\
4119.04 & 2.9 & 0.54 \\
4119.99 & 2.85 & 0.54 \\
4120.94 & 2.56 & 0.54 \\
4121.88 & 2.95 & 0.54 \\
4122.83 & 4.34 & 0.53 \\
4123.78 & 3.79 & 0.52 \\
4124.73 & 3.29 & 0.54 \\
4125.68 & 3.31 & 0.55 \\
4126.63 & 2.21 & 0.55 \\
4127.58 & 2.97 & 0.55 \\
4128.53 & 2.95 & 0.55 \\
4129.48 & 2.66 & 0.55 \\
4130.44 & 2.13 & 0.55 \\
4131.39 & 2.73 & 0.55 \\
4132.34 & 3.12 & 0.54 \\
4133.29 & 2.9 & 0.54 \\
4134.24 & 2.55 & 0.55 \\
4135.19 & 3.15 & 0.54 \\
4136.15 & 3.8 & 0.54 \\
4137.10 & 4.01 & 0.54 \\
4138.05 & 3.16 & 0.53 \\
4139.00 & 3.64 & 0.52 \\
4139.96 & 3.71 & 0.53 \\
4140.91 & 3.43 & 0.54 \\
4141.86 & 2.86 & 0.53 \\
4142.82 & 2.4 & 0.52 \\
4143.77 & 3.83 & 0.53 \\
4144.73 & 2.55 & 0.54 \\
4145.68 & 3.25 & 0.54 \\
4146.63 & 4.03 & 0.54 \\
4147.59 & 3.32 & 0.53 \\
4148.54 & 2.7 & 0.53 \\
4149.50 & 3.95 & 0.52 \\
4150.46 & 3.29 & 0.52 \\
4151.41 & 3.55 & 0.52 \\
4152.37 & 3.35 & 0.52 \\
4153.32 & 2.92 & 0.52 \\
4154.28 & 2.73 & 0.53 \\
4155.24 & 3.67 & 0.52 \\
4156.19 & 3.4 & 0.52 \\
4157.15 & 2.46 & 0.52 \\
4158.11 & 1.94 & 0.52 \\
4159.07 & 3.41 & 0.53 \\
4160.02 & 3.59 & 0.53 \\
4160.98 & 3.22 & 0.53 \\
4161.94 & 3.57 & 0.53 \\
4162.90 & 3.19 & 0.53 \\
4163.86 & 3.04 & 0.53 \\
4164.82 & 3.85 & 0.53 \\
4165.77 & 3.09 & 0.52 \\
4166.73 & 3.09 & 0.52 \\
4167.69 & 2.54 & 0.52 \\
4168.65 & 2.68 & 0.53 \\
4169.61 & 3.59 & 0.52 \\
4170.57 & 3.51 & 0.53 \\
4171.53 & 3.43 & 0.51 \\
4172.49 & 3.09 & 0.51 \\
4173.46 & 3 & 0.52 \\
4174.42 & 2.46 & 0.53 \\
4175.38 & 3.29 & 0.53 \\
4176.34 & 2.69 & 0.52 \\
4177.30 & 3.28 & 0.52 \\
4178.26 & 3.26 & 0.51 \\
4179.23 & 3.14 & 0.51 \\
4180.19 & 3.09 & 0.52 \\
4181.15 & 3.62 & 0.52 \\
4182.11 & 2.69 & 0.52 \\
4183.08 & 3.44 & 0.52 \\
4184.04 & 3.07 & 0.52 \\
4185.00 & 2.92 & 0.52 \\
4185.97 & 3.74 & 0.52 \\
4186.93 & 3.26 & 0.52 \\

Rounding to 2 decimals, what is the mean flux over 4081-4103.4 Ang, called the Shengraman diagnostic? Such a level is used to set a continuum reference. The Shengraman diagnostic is 2.95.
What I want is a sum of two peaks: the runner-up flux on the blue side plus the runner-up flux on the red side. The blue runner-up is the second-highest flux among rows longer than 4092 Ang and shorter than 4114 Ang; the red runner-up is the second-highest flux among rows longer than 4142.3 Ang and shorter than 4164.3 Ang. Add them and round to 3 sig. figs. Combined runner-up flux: 7.33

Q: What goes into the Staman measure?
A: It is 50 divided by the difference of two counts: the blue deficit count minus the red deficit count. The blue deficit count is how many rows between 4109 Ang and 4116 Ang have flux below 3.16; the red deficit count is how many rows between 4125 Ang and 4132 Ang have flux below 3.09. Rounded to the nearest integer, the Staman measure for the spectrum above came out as -17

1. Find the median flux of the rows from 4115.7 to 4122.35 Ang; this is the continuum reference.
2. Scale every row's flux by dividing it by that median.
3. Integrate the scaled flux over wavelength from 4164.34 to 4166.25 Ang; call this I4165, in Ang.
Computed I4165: 2.30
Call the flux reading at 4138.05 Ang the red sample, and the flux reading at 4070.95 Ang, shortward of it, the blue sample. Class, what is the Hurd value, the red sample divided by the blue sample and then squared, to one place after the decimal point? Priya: 1.9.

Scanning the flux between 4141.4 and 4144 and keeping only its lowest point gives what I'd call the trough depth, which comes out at 2.4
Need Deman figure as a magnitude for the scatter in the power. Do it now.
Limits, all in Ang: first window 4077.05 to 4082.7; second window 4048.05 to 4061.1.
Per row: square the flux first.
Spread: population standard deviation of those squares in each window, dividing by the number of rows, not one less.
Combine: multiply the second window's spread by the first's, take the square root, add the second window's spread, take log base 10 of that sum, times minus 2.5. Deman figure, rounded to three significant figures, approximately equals -1.73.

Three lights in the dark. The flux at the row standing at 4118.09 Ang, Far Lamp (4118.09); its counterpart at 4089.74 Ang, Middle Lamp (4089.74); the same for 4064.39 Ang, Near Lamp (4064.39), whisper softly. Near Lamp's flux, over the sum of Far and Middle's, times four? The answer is 2.27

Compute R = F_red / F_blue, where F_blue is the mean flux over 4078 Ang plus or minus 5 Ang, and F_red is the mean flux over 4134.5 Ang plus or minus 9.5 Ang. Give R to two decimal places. 1.00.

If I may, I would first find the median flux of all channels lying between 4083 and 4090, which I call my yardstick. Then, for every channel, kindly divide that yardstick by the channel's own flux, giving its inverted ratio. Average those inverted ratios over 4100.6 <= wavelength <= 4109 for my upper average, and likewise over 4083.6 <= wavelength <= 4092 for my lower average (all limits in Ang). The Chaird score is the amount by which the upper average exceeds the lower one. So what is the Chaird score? 0.14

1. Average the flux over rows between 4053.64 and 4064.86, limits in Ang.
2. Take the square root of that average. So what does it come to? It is 1.79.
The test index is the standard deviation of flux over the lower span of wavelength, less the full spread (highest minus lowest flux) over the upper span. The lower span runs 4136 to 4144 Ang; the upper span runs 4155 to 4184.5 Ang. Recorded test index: -1.4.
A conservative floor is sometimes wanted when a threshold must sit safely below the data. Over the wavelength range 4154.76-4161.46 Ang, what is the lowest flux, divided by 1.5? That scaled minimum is 1.29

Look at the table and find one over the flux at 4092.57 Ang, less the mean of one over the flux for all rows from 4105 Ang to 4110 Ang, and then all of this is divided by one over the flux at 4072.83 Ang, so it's -0.12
